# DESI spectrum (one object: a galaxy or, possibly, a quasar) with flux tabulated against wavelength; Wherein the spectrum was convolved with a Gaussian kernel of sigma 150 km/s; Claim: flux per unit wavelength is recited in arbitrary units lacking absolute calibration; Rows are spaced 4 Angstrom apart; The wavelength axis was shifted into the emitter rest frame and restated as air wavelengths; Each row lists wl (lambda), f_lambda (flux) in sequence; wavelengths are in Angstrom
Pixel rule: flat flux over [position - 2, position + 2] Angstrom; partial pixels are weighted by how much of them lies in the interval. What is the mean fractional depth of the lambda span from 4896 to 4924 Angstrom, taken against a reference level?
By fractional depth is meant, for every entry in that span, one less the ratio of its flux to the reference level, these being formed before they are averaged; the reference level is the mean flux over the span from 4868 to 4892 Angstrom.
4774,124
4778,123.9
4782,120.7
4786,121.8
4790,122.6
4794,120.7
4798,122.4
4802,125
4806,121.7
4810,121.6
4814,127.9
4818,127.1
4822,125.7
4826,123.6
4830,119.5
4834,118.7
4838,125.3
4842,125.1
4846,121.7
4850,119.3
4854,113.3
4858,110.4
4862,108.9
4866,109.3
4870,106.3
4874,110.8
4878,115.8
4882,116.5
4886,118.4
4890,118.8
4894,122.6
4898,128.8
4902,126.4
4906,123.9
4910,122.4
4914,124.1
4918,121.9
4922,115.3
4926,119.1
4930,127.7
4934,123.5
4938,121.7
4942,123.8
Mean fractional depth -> -0.077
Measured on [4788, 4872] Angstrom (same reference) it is -0.047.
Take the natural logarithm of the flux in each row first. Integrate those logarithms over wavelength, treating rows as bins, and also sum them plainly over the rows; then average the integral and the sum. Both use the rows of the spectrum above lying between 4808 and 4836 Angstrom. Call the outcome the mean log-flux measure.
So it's 84.3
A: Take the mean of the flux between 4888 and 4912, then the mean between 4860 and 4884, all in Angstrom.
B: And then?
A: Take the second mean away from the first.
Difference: 13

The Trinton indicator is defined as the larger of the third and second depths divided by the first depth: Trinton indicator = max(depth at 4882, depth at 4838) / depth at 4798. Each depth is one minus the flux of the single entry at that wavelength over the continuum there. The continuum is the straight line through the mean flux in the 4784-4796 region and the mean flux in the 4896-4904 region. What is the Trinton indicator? -36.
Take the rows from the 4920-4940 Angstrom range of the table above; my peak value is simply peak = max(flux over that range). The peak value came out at 127.7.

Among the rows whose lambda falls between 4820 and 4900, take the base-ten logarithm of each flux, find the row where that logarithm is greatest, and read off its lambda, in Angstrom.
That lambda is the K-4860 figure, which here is 4898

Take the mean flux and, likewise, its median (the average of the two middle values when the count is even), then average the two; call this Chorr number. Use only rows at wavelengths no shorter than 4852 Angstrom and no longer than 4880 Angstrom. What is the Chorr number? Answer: 111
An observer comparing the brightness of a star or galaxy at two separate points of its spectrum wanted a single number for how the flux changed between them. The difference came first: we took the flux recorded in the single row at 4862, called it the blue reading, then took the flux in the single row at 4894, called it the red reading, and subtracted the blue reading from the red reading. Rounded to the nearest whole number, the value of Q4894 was 14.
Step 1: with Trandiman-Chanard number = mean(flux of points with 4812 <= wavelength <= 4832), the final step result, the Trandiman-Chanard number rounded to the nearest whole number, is 125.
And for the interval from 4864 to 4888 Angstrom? 113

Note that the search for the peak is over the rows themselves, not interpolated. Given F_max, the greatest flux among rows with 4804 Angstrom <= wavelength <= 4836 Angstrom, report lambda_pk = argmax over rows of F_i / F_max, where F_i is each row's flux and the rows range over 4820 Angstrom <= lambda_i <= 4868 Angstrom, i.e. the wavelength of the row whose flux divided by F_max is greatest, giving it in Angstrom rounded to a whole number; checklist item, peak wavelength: 4822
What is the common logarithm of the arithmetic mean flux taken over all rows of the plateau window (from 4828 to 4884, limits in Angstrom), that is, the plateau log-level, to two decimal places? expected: 2.06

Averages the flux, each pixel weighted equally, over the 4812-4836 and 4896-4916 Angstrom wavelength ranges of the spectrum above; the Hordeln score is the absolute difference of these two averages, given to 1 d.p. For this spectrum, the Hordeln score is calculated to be 1.4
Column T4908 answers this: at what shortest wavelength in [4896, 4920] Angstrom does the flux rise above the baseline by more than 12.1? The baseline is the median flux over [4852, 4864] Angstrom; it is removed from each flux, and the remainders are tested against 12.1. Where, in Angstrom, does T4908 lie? 4898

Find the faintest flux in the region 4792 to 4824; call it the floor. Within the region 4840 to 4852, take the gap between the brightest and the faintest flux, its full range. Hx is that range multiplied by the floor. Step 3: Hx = 700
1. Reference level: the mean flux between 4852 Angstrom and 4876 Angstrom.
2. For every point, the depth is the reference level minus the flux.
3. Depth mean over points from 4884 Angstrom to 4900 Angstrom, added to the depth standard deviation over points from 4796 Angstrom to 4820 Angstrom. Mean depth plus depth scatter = -10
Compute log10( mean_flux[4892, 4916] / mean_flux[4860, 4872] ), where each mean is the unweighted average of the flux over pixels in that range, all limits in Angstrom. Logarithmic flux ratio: 0.06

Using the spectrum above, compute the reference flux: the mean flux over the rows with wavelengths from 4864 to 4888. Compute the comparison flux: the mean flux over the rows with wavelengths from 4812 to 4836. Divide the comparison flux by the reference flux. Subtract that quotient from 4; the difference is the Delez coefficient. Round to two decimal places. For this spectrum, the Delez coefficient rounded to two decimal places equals 2.90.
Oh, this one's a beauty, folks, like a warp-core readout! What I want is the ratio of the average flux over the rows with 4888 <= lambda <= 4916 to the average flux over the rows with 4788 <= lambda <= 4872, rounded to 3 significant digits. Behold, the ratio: 1.03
